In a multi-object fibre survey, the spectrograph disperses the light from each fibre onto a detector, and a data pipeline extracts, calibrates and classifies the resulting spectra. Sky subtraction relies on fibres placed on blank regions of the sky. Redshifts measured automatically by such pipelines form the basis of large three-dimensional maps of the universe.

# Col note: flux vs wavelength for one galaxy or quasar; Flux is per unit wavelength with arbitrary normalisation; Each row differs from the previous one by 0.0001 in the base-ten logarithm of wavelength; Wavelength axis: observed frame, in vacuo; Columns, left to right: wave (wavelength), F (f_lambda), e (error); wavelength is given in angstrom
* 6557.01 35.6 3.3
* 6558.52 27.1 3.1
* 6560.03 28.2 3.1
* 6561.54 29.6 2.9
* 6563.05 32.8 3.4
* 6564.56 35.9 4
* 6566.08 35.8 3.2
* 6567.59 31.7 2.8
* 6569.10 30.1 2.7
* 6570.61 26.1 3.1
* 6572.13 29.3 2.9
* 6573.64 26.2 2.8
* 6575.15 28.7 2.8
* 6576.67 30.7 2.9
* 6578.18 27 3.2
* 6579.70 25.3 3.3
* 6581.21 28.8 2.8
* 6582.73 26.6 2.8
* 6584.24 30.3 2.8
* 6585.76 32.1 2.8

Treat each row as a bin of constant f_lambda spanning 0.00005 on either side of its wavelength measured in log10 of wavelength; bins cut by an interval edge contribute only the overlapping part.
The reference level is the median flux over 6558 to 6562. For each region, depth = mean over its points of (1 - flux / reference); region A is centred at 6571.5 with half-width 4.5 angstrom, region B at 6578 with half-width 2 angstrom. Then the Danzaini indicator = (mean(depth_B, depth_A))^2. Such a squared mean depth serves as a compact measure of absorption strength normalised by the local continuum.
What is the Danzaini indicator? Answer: 0.0000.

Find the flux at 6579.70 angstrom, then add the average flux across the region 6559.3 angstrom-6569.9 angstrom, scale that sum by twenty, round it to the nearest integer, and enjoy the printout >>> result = 1146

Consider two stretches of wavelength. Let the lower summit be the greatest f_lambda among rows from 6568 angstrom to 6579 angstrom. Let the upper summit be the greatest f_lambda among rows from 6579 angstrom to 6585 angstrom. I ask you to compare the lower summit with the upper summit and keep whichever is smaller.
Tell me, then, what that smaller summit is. 30.3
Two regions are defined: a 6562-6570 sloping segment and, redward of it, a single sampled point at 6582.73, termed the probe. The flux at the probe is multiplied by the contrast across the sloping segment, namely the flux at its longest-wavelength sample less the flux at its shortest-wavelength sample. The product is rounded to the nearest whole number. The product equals -72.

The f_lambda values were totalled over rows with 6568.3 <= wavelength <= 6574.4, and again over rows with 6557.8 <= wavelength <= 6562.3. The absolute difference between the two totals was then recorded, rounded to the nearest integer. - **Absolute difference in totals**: 27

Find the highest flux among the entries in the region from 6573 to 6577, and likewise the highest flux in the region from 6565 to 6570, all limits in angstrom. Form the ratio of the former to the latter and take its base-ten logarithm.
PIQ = -0.07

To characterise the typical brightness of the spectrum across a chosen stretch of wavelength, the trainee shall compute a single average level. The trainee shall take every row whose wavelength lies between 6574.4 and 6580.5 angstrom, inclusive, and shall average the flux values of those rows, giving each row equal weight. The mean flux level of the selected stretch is 27.9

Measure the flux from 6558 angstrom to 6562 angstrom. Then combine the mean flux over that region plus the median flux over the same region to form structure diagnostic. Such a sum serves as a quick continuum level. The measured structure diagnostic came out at 56.5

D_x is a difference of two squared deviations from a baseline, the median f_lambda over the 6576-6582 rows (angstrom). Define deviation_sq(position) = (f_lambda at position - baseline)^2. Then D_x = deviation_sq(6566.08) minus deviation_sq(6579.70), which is 56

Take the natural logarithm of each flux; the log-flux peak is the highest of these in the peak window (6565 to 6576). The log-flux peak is 3.58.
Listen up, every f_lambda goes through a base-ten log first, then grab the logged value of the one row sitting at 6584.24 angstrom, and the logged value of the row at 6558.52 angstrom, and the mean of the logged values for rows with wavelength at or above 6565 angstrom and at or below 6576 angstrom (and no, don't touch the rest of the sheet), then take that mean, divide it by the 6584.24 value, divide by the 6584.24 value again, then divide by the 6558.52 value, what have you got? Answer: 0.47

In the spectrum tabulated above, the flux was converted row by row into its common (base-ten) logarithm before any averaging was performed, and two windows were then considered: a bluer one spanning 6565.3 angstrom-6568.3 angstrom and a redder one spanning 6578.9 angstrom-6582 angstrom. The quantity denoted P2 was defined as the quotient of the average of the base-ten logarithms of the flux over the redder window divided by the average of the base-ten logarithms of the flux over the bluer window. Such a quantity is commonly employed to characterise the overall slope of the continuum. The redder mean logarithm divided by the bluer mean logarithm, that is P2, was 0.937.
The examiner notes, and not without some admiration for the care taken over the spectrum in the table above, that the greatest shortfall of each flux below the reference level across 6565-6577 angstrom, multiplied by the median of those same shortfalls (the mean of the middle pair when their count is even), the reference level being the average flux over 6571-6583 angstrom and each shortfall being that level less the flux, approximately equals -3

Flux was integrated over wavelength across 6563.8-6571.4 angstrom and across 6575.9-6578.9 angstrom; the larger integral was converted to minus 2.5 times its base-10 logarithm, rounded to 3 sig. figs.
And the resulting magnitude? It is -5.96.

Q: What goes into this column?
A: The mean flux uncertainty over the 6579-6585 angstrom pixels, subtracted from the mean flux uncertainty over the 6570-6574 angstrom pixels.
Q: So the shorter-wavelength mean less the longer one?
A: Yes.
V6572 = 0.0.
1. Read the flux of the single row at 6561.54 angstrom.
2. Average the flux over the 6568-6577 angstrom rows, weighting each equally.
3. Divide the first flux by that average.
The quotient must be 1.04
